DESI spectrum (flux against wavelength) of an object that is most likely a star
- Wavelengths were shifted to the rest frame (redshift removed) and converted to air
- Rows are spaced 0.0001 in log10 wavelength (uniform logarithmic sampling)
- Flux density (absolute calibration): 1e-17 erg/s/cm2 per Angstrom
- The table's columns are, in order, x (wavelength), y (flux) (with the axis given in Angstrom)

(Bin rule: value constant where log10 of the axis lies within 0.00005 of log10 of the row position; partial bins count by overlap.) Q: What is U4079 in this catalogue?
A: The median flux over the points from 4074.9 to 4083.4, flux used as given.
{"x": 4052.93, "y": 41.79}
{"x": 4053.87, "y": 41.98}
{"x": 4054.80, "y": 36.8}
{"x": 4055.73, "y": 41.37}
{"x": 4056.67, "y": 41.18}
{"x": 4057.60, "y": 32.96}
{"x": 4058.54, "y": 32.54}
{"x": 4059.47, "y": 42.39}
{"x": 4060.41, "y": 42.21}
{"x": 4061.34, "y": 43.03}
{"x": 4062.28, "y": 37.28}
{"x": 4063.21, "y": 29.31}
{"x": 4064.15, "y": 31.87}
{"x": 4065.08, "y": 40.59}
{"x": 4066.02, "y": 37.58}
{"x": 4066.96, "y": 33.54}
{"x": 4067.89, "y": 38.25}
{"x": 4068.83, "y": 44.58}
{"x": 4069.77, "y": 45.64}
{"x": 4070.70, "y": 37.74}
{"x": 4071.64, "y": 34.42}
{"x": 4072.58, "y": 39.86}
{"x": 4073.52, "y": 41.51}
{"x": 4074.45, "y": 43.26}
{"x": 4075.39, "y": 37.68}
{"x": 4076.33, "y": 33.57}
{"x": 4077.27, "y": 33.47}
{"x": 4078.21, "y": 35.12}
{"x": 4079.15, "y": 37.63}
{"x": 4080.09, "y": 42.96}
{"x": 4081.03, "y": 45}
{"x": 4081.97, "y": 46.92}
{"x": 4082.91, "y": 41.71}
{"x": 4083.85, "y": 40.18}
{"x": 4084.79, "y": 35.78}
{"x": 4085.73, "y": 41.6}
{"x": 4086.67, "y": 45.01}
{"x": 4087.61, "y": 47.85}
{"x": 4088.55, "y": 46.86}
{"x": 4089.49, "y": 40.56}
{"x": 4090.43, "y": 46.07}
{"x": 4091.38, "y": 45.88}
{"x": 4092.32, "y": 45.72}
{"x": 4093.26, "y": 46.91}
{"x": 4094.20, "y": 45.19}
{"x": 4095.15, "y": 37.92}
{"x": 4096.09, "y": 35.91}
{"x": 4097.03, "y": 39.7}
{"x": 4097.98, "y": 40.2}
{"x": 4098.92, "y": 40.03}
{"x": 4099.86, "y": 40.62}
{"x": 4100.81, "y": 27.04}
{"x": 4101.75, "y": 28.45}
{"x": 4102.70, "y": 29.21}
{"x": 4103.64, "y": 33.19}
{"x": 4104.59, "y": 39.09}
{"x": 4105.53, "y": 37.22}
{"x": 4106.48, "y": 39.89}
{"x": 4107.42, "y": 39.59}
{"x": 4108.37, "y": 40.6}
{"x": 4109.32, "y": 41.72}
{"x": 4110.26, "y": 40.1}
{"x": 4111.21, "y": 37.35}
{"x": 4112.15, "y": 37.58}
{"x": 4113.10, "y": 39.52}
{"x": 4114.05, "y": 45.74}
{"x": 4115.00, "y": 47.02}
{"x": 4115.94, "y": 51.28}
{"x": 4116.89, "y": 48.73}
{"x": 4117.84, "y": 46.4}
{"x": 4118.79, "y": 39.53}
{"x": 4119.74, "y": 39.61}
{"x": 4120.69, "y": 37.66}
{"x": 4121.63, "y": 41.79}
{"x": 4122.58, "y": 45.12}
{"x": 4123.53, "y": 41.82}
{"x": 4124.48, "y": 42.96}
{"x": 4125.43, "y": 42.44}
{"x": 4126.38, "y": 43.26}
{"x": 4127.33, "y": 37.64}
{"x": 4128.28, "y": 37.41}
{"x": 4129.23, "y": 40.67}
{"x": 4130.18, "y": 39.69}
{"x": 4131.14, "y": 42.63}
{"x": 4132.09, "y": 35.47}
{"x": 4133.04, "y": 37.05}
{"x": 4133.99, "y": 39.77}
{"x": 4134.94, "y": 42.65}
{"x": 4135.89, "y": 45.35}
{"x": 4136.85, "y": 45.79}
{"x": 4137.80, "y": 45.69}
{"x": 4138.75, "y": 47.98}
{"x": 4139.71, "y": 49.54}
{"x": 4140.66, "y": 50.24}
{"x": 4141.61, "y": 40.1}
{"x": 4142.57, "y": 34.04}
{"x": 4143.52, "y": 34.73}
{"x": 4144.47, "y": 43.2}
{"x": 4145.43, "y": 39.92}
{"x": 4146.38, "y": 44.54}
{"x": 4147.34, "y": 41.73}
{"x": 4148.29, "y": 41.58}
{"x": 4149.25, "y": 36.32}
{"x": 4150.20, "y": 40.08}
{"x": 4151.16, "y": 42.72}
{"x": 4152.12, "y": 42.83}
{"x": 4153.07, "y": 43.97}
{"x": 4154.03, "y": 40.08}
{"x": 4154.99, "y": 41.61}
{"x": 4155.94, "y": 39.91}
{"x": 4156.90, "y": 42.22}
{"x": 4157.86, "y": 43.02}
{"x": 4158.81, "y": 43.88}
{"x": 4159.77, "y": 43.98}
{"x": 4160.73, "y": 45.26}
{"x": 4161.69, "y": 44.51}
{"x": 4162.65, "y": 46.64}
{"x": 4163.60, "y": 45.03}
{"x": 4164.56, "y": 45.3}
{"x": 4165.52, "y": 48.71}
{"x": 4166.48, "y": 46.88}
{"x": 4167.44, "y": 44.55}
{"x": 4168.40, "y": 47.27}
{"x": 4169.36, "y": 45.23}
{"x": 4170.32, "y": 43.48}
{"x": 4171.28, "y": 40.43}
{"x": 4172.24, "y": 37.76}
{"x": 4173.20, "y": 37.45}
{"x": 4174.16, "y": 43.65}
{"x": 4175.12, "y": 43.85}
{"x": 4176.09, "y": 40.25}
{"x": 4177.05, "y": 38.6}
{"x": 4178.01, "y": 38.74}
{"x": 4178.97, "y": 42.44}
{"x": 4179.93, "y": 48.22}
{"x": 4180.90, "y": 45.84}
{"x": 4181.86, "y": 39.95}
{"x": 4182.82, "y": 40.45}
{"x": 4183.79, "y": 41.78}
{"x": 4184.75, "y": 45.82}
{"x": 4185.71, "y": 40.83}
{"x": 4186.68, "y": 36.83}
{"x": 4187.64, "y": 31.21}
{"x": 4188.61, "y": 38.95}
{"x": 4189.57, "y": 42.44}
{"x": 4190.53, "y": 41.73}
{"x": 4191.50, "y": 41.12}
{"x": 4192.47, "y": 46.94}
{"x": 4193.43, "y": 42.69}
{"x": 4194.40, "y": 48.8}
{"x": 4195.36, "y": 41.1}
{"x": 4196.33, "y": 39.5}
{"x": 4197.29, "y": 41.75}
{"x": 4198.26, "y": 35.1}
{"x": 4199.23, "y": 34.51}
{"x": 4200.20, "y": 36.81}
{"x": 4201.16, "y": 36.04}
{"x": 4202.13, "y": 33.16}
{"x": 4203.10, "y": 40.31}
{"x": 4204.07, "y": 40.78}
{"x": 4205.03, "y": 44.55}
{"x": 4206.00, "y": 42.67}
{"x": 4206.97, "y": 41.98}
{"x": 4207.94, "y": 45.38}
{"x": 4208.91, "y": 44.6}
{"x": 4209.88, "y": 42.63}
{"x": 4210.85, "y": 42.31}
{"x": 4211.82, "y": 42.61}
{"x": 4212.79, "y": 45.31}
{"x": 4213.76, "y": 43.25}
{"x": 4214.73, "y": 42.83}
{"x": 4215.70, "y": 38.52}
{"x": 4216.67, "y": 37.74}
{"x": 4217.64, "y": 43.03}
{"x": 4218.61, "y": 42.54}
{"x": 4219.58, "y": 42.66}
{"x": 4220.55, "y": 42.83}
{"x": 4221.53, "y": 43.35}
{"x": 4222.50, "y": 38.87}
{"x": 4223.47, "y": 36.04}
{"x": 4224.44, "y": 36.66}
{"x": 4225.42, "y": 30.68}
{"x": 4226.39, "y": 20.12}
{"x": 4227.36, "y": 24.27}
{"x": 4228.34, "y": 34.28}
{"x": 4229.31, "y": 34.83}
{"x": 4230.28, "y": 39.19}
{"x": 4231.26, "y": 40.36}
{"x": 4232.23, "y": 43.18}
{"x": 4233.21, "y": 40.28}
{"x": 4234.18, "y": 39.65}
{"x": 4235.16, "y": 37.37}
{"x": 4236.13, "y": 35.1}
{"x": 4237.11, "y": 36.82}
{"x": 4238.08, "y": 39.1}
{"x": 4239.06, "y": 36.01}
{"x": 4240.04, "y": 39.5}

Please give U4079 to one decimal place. 37.7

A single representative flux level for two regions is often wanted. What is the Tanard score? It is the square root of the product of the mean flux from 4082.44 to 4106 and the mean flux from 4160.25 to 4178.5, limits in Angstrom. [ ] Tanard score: 41.6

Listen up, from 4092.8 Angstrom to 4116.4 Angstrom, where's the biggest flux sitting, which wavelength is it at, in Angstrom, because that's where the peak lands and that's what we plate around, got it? 4115.94 Angstrom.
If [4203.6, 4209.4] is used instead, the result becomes 4207.94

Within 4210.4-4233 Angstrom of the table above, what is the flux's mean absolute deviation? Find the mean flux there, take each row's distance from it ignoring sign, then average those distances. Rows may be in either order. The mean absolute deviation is 4.64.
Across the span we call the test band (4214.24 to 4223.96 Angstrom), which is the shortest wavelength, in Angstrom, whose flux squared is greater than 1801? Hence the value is 4214.73 Angstrom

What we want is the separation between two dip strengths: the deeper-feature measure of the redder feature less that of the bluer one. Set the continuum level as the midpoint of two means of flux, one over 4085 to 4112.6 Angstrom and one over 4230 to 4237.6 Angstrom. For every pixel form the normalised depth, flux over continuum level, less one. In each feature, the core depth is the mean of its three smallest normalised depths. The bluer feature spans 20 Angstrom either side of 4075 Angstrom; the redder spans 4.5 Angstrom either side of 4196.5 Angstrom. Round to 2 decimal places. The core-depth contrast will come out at 0.11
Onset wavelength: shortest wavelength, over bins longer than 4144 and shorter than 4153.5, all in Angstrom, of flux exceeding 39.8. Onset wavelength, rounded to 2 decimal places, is 4144.47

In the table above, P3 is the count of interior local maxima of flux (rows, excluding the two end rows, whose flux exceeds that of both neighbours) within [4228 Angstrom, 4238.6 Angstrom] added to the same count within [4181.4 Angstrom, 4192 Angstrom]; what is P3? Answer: 3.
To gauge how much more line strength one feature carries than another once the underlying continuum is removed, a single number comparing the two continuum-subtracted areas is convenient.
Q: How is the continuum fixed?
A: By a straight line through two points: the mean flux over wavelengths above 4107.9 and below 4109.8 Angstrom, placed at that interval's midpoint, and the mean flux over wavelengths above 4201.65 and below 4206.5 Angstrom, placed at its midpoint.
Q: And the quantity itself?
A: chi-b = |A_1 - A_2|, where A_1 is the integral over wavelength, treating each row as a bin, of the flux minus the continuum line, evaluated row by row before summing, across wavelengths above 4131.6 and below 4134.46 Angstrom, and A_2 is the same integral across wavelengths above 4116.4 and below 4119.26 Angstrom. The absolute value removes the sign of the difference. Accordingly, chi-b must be 21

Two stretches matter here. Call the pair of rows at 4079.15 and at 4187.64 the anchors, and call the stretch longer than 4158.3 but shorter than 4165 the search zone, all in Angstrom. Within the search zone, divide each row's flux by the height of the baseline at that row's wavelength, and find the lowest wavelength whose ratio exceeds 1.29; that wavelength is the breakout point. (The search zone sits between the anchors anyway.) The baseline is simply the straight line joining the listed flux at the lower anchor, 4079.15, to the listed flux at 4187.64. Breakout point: 4158.81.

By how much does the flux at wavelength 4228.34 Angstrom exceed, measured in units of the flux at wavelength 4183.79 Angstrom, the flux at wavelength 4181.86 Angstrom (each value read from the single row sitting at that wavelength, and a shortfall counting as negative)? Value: -0.14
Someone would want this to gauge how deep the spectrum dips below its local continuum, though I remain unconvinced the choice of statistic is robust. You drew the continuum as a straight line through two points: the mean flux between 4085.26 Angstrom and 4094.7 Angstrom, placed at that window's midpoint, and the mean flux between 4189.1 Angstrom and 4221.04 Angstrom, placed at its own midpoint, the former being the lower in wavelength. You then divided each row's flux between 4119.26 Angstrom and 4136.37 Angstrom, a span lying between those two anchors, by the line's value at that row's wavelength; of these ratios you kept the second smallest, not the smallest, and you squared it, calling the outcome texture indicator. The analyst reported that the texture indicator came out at 0.72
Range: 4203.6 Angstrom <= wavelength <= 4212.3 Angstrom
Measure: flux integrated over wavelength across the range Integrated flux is 375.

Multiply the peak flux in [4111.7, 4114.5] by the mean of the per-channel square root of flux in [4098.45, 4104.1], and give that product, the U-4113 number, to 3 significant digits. 262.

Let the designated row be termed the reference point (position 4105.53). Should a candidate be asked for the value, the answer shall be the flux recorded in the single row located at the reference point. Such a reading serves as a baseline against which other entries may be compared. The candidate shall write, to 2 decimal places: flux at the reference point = 37.22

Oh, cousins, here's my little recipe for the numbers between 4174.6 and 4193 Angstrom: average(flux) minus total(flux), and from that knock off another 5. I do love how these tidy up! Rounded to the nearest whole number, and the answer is -750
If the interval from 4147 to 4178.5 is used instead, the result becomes -1370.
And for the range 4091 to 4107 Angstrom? -619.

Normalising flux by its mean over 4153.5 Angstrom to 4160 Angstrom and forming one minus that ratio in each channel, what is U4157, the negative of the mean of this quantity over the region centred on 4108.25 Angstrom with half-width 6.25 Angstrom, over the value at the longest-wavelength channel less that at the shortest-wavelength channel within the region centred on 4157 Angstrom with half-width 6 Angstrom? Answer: 0.9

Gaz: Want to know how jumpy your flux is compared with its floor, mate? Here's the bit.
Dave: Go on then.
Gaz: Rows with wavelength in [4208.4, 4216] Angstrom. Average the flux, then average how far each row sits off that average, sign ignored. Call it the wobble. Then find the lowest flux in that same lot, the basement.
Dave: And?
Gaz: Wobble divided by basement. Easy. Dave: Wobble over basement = 0.03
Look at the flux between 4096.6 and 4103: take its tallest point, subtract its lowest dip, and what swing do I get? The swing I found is 14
